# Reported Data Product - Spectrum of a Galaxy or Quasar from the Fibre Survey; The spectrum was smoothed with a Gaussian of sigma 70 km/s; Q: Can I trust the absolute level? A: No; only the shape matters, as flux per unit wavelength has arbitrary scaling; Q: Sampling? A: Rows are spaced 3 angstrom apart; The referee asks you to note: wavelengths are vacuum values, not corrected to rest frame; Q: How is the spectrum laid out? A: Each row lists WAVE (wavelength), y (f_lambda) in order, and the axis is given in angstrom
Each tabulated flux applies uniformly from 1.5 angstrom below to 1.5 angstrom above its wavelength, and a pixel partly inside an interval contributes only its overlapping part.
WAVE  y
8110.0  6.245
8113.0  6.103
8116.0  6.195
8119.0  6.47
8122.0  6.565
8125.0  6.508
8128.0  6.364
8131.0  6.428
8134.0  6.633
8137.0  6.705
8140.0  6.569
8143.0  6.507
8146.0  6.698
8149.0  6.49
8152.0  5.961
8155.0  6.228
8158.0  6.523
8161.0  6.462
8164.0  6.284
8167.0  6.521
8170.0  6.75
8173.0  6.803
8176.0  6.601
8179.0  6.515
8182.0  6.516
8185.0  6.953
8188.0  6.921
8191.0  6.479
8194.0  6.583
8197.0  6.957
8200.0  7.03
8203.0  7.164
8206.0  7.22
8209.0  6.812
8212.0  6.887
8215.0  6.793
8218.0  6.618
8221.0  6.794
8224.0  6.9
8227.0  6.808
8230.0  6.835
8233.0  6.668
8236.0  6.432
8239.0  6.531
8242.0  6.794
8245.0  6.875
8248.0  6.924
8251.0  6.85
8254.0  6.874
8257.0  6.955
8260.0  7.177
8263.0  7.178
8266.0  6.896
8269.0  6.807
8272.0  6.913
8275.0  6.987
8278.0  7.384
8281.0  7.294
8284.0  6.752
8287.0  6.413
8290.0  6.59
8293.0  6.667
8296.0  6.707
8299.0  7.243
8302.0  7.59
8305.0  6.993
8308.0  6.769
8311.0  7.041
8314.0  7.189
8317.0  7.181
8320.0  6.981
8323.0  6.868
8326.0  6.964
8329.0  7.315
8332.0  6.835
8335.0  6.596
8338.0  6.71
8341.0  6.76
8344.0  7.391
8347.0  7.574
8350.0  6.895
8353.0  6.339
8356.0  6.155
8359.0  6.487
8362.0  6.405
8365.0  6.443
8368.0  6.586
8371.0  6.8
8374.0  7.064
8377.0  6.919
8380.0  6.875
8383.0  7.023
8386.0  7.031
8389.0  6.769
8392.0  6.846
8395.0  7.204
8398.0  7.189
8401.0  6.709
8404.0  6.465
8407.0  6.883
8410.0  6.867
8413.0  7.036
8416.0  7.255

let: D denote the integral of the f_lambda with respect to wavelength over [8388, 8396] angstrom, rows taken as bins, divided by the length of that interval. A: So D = 6.93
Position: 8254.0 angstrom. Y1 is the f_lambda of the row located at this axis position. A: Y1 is 6.874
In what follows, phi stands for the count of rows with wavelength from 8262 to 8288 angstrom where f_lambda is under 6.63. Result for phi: 1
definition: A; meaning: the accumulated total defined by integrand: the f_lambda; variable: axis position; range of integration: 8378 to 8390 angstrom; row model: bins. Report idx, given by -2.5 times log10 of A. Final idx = -4.80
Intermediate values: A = 83.2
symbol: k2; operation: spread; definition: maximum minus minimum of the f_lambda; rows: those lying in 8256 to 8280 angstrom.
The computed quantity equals 0.6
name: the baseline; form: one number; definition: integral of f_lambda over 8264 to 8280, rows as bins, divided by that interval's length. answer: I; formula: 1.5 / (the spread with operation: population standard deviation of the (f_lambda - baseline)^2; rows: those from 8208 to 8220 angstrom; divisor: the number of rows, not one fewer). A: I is 28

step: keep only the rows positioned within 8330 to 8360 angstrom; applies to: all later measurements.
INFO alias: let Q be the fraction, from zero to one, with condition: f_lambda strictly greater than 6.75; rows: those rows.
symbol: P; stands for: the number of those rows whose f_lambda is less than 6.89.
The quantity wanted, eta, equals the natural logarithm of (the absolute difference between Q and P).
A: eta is 1.87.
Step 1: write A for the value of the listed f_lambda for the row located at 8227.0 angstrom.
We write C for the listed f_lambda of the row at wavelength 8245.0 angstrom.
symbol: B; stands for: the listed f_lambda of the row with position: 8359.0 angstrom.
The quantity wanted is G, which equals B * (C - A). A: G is 0.4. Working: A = 6.808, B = 6.487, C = 6.875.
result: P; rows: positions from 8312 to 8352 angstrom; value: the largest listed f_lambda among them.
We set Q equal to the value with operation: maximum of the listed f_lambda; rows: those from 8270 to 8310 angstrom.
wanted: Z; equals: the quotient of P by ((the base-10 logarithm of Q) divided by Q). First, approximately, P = 7.574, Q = 7.59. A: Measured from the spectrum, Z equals 65.3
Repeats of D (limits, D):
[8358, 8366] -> 6.44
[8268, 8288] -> 6.95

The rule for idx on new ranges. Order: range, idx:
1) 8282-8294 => -4.75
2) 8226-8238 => -4.76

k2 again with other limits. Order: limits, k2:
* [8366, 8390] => 0.5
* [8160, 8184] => 0.5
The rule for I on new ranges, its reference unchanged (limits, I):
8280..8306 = 13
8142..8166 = 5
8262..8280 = 32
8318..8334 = 45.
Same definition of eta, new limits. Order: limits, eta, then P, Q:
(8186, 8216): 1.44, 5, 0.80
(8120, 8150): 2.30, 10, 0.00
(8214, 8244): 2.13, 9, 0.60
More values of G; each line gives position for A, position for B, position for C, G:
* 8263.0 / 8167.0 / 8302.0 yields 2.7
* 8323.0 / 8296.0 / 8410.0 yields 0.0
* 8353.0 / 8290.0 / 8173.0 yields 3.1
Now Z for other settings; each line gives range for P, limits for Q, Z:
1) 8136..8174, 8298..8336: 58.7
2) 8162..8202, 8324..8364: 60.6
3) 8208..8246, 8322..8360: 59.4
